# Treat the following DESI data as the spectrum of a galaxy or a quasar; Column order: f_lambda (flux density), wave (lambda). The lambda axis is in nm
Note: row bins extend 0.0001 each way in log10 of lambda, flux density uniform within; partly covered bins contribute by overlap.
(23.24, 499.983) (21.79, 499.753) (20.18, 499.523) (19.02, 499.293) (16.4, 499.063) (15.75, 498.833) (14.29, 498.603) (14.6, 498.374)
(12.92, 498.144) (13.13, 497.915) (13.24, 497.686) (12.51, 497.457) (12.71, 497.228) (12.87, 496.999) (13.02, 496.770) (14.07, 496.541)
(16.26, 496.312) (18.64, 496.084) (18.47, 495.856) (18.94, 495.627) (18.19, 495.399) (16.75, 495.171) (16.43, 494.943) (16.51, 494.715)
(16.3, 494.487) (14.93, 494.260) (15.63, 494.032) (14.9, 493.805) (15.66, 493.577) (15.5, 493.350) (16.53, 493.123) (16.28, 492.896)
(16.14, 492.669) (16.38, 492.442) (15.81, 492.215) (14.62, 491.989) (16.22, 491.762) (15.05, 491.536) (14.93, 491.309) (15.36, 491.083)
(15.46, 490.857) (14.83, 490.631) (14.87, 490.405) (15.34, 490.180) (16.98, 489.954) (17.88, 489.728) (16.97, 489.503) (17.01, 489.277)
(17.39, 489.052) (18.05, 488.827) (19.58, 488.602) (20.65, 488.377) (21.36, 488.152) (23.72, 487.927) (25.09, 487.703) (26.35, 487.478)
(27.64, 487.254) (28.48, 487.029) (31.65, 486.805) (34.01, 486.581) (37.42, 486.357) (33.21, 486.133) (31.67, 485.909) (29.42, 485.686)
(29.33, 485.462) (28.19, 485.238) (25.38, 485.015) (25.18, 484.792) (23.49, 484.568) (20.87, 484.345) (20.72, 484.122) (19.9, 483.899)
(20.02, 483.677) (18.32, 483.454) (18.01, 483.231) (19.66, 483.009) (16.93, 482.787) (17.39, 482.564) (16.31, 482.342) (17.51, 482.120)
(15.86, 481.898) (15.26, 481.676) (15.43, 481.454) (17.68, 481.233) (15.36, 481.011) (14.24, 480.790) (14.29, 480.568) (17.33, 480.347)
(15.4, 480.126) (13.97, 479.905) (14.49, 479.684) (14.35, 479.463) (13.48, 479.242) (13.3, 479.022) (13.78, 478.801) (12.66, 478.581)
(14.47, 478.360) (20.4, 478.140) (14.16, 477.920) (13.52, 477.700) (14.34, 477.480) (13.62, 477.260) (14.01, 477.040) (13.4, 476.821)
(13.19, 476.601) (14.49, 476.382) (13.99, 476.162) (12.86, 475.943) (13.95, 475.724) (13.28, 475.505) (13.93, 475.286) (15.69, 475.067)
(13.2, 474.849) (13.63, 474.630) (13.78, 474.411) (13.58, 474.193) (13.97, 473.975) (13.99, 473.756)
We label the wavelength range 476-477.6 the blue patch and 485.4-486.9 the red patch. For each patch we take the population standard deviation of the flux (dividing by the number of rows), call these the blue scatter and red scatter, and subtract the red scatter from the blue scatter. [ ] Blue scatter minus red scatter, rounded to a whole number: -2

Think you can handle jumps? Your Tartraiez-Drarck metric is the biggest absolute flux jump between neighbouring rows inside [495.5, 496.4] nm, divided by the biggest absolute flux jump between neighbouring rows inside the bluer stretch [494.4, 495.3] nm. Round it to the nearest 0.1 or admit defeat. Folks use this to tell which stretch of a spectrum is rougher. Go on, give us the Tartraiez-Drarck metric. 7.4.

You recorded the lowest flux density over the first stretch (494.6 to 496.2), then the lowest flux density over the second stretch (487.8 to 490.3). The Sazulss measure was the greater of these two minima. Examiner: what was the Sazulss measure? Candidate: 16.4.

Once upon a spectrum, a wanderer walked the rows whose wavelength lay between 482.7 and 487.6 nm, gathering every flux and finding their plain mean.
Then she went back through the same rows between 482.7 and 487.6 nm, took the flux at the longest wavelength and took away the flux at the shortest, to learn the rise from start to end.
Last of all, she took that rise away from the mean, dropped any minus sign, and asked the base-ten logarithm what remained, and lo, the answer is 1.21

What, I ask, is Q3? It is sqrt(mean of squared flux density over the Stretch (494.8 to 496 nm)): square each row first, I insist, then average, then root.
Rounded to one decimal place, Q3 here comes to 17.8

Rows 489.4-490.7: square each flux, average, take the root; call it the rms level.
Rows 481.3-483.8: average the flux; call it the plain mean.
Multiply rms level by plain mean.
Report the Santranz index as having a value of 281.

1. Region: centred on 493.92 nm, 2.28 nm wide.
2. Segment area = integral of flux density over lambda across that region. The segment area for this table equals 36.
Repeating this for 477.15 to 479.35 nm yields 32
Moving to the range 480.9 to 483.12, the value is 37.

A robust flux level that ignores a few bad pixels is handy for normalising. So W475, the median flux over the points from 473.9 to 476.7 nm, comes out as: 13.8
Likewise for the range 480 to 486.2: 18.2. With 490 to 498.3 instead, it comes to 15.5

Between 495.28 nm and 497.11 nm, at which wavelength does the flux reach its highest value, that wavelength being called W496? 495.627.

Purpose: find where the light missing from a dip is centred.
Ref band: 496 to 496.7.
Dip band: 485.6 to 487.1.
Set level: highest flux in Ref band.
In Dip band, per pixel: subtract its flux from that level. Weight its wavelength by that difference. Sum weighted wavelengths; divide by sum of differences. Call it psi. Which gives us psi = 486.35 nm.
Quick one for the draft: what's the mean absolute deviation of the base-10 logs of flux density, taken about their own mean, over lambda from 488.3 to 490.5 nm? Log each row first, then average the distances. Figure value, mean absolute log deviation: 0.031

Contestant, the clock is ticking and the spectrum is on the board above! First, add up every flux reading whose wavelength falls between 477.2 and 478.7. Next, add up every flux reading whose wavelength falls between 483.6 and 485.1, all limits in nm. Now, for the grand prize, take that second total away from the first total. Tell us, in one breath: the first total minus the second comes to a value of -52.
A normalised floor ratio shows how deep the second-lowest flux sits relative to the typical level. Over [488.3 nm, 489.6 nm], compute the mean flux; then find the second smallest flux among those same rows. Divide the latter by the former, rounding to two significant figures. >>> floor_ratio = 0.93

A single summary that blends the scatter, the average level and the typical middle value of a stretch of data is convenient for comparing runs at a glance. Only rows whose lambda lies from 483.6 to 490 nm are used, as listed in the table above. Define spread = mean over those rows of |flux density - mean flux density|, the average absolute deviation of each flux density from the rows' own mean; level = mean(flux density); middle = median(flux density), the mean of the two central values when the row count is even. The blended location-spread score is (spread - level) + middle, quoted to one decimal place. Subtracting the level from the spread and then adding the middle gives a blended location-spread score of 4.2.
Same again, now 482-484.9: 2.1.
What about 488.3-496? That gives 0.9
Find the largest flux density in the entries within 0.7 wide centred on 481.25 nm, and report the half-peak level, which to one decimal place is 8.8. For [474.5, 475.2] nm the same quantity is 7.8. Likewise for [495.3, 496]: 9.5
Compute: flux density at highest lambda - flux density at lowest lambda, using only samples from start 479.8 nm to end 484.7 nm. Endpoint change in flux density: 10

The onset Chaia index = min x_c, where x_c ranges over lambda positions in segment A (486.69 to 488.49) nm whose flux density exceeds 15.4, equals 486.805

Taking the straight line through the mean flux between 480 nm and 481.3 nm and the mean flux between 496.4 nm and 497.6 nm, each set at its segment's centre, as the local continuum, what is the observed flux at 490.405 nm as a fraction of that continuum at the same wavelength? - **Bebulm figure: 1.05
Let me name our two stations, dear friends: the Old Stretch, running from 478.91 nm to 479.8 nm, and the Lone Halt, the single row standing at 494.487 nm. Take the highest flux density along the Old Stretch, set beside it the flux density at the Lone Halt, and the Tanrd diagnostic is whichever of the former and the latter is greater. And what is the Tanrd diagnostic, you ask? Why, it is 16.3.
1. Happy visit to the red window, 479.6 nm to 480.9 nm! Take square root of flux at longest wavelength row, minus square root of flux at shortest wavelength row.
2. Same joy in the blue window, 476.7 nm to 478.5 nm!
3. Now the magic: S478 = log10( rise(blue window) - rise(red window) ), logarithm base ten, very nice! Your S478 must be -0.75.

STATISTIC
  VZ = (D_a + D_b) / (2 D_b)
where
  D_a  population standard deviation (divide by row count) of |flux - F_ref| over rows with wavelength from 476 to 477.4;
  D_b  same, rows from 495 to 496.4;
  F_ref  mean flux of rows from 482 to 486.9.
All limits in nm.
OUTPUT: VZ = 0.72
